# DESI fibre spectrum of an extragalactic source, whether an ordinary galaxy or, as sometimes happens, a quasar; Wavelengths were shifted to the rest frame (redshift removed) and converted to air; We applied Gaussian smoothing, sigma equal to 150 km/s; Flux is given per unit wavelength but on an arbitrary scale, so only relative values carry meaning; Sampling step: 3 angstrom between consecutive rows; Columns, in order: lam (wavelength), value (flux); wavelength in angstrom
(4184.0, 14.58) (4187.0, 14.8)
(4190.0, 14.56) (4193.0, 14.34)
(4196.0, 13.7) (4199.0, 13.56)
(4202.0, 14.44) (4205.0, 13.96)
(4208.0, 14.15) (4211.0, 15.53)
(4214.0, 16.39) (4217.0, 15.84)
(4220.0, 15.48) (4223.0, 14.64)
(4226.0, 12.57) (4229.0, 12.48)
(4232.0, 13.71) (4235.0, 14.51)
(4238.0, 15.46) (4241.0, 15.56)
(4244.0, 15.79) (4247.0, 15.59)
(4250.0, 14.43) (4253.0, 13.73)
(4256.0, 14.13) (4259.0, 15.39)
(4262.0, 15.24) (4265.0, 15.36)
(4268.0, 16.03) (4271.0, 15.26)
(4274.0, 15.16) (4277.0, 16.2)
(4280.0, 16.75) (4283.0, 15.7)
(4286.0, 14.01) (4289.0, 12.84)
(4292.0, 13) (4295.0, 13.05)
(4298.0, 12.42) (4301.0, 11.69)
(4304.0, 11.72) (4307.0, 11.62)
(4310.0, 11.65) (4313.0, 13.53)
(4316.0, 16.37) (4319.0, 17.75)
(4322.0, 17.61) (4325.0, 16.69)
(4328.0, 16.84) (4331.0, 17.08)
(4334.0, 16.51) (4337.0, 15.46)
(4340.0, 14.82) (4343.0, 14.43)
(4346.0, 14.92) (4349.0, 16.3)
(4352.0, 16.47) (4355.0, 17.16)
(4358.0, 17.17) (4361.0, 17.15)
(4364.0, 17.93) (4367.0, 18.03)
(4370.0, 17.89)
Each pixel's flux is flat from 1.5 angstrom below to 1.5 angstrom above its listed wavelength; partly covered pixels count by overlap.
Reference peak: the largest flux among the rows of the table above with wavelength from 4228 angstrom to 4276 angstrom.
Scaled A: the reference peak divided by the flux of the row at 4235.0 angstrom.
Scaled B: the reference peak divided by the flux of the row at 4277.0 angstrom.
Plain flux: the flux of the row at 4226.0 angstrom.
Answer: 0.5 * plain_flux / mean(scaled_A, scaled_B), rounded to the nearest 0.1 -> 6.0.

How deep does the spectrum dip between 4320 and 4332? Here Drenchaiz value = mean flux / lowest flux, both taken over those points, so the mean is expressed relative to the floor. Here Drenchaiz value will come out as 1.02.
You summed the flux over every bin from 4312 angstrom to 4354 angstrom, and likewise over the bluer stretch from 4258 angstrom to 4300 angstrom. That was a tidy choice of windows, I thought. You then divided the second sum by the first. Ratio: 0.92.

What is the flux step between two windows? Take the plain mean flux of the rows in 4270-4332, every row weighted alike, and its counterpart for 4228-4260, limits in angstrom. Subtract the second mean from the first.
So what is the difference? 0.0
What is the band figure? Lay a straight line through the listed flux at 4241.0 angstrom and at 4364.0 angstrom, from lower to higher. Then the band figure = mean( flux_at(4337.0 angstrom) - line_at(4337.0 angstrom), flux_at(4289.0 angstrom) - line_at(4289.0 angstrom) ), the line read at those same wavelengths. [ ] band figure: -2.8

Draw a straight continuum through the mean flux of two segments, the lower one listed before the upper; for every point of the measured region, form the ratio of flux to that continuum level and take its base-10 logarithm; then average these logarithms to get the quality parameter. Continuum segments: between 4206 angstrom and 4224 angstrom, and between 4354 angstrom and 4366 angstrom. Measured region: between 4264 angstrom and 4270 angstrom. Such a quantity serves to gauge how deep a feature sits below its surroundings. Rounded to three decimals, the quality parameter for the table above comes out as -0.010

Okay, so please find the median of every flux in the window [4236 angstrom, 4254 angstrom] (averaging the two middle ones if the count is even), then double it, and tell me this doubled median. 31.0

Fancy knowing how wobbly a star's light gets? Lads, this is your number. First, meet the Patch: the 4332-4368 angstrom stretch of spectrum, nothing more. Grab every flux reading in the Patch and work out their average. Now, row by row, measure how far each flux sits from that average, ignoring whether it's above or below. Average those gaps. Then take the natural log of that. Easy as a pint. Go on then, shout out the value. 0.0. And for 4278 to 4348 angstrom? 0.6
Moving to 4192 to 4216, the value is -0.3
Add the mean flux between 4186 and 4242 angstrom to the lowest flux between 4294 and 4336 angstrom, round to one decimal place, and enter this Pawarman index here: 26.1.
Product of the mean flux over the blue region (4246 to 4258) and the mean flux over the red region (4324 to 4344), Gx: 231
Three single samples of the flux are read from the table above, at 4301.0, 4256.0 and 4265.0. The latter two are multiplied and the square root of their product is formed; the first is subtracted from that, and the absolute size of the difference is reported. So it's 3.0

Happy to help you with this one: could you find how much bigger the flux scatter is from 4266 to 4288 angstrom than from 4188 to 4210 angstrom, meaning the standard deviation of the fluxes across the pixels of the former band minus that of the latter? 0.5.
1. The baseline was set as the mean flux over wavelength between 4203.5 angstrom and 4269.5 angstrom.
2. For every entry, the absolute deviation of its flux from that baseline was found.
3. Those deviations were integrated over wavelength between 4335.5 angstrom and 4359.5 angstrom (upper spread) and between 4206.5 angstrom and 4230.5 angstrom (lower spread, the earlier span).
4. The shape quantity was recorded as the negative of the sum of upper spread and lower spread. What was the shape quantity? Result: -55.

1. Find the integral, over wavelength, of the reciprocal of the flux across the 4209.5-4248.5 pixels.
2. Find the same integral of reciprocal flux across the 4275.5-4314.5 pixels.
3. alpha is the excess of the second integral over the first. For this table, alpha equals 0.3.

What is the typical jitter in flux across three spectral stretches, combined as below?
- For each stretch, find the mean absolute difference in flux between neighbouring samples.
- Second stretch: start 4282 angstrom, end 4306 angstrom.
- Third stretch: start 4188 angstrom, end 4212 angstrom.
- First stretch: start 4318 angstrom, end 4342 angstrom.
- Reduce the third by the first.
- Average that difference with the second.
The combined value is 0.33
